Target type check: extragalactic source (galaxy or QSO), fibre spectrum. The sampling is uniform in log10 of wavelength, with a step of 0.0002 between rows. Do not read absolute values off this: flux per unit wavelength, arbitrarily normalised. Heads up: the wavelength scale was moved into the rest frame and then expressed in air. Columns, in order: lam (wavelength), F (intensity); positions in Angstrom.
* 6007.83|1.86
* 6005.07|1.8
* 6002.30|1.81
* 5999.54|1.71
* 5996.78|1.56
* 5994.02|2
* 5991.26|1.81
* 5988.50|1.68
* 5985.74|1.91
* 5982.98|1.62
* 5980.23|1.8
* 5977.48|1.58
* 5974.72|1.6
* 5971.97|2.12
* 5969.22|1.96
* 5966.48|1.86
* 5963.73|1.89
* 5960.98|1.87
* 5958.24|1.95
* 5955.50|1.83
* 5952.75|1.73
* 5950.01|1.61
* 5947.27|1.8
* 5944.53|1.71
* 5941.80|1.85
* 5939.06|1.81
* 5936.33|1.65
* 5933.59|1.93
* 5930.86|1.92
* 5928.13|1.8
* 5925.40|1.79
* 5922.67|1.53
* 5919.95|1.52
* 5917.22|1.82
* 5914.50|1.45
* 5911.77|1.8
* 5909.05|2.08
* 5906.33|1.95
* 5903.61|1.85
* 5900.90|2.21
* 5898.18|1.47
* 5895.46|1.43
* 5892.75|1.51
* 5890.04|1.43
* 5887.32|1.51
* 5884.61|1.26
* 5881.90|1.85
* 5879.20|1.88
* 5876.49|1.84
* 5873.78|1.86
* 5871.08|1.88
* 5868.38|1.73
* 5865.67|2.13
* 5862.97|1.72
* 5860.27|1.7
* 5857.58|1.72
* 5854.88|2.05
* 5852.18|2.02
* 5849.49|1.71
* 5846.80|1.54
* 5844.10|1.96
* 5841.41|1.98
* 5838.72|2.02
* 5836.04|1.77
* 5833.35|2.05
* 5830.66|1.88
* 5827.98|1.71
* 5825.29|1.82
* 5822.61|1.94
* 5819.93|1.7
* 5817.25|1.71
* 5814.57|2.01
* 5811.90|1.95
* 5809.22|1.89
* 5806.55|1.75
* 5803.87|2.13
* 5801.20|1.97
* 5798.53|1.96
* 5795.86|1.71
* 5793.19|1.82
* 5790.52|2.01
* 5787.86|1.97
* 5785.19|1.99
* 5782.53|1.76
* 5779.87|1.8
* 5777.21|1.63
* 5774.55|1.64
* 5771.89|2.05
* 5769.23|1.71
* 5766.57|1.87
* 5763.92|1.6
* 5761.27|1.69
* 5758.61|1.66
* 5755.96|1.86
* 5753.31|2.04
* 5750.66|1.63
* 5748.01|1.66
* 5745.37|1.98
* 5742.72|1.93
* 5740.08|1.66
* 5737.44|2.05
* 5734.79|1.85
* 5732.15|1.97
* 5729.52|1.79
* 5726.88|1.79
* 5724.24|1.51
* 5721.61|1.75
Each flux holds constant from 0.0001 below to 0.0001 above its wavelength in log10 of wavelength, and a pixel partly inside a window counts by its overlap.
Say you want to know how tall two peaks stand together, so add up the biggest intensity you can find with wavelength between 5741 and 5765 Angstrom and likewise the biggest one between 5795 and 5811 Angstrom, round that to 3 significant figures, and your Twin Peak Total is 4.17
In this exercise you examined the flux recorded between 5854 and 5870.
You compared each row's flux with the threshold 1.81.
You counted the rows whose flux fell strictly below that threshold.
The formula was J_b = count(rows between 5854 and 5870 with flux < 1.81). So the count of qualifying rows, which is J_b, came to 4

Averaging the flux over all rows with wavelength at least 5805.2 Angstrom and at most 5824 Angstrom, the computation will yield 1.85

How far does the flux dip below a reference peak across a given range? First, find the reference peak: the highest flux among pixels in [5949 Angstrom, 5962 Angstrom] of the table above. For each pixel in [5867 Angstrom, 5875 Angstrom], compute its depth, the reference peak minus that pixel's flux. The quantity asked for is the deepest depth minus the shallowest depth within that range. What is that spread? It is 0.15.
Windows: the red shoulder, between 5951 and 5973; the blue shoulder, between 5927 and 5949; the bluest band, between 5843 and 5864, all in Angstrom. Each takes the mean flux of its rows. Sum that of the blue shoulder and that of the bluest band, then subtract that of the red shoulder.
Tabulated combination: 1.71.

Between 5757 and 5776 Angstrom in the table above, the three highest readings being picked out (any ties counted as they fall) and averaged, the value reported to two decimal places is 1.88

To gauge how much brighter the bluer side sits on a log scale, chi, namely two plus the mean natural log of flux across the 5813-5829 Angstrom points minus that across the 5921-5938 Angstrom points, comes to 2.03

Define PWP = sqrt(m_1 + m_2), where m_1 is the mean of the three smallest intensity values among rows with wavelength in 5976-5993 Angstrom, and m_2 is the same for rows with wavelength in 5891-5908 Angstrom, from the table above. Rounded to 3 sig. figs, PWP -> 1.76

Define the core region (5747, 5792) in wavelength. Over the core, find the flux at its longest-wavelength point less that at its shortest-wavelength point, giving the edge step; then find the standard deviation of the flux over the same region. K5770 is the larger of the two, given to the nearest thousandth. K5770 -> 0.350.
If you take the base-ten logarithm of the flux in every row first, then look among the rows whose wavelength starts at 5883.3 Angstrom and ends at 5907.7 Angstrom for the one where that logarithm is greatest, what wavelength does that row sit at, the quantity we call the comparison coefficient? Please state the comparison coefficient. 5900.90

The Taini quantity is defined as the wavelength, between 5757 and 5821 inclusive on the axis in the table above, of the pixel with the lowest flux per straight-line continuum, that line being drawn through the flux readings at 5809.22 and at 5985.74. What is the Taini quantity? 5763.92 Angstrom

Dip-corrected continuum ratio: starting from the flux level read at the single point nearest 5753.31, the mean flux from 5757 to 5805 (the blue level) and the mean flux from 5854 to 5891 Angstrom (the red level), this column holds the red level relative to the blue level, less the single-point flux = -1.1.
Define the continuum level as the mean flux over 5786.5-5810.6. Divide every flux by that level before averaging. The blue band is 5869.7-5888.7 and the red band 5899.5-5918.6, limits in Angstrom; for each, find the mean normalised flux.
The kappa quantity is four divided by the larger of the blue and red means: 4.07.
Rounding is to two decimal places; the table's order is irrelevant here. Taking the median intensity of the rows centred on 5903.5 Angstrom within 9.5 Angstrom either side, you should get 1.85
